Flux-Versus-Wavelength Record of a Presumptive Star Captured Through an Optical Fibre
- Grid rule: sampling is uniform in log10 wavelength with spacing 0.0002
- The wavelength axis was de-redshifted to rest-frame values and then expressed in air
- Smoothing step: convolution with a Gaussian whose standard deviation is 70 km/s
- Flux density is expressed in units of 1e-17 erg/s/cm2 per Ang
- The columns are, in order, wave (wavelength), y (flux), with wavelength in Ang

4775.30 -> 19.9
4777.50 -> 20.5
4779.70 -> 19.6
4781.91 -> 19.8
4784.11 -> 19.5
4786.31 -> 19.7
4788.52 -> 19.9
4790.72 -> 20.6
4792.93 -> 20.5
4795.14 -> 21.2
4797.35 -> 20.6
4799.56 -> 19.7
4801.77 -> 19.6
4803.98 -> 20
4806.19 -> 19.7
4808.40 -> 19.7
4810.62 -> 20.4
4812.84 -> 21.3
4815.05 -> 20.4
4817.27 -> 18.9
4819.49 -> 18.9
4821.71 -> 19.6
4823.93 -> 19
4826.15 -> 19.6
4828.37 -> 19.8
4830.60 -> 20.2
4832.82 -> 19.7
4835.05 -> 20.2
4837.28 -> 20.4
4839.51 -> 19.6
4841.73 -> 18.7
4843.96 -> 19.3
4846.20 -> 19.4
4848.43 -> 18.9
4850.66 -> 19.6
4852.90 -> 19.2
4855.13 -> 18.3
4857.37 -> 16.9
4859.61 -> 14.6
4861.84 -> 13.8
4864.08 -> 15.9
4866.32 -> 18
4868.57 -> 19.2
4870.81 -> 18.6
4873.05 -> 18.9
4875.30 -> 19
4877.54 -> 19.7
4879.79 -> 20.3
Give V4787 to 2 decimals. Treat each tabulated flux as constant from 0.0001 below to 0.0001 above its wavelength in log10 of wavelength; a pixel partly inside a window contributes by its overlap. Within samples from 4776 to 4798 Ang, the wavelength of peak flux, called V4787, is 4795.14 Ang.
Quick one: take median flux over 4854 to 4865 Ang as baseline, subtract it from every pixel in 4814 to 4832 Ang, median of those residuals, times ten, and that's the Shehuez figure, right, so 37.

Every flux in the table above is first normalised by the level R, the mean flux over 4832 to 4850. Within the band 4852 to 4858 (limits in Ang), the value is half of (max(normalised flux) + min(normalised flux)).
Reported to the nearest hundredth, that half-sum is 0.92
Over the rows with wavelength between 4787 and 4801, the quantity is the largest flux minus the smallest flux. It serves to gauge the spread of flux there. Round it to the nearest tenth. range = 1.5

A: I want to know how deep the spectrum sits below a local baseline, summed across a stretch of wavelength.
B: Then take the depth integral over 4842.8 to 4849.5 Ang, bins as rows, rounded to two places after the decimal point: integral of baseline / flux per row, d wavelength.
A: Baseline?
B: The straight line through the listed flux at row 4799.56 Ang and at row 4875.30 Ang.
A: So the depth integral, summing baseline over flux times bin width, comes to 6.72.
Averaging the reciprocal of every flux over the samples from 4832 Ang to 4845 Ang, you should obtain 0.0509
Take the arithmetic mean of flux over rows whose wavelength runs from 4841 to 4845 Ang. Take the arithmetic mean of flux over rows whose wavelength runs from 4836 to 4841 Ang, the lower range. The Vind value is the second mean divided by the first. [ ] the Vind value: 1.05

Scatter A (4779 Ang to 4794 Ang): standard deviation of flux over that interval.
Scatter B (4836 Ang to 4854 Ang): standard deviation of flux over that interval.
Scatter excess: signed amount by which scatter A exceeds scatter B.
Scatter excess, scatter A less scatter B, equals -0.08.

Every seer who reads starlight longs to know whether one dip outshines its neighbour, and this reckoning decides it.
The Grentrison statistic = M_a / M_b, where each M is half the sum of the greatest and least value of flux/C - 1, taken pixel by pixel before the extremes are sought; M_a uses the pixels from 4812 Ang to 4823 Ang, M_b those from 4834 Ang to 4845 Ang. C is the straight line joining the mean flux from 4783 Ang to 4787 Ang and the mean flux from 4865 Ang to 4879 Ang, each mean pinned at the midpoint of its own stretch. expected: 1.9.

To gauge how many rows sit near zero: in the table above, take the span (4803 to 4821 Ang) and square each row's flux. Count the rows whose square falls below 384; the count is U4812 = 2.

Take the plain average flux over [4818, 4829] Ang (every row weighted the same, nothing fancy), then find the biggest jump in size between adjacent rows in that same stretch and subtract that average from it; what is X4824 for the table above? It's -18.7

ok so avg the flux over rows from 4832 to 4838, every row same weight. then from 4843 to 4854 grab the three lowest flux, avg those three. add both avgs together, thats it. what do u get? 39.2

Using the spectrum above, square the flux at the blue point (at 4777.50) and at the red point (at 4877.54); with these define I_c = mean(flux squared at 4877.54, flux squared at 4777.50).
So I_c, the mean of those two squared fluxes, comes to 404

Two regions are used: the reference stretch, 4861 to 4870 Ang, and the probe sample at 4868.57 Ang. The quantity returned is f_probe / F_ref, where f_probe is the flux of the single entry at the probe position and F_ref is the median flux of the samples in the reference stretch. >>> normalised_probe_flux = 1.13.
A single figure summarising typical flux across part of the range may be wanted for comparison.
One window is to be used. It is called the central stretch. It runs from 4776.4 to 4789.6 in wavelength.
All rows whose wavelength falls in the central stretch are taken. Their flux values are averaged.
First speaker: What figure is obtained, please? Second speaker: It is 19.8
